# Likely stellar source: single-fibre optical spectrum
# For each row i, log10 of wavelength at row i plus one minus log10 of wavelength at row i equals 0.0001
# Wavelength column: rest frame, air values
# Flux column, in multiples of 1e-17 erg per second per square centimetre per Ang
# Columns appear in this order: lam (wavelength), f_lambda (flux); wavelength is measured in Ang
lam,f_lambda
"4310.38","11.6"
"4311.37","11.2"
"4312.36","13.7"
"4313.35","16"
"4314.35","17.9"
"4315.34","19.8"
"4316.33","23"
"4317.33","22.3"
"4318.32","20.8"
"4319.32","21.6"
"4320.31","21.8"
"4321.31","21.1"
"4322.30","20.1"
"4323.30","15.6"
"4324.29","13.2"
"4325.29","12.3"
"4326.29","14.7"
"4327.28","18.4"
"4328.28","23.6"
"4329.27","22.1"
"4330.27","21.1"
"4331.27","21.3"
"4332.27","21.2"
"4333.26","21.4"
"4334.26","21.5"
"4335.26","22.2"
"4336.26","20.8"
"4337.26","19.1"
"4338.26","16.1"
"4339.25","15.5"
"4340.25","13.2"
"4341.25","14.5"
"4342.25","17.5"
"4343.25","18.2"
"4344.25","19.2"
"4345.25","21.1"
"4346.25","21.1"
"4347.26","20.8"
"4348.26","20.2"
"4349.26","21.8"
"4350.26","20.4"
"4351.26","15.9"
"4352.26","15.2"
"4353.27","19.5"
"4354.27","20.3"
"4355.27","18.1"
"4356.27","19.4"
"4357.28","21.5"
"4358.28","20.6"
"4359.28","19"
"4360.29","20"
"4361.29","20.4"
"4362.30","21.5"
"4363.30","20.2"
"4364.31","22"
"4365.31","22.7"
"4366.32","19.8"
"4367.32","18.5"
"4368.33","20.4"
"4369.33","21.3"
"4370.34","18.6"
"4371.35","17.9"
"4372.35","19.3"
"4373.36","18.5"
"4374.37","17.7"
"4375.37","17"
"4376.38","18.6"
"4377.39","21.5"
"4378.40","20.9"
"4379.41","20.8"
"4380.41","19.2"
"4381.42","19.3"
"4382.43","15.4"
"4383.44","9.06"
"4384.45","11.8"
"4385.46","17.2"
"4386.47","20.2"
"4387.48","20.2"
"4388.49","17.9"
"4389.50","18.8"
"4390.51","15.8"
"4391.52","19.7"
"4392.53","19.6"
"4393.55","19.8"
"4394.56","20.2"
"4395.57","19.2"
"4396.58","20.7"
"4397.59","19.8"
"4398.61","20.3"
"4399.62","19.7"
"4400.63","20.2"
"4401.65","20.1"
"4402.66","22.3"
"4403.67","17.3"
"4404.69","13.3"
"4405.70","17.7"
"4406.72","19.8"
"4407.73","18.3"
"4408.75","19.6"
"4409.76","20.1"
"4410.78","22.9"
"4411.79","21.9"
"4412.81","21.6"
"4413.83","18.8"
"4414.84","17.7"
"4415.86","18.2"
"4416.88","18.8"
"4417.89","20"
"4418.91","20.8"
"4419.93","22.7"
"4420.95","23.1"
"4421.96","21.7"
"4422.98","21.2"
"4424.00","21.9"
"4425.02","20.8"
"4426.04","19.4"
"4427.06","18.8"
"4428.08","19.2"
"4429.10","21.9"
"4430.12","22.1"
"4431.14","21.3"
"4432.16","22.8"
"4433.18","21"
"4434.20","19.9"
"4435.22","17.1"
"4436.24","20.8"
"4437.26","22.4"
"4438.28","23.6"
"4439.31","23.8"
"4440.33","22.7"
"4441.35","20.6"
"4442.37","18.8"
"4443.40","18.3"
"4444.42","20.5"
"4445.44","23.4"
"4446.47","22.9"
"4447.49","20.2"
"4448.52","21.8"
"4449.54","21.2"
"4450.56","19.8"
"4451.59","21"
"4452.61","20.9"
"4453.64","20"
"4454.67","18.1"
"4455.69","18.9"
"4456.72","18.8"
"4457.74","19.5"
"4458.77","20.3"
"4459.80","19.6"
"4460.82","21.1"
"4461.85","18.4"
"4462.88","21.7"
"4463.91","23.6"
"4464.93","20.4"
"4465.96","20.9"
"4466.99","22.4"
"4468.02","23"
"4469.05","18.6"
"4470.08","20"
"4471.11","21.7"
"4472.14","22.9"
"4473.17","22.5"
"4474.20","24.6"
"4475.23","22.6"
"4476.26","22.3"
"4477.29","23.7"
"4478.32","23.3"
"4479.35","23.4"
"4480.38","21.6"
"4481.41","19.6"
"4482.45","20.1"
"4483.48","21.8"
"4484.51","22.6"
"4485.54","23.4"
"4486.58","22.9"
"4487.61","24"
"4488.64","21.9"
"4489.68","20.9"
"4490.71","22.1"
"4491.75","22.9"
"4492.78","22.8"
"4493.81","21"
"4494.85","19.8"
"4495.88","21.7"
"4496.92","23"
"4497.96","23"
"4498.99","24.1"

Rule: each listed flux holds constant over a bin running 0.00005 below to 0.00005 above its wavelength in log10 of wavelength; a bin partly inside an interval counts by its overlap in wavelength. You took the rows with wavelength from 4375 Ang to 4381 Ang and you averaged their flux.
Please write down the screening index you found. 19.7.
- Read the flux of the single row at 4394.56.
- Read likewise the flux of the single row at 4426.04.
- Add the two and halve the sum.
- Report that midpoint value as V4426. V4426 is 19.8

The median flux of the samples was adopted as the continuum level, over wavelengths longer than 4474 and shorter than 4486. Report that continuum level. 22.6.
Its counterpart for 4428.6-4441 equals 22.0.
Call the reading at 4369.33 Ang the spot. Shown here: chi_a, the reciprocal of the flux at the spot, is 0.0469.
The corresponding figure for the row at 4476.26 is 0.0448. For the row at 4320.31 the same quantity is 0.0459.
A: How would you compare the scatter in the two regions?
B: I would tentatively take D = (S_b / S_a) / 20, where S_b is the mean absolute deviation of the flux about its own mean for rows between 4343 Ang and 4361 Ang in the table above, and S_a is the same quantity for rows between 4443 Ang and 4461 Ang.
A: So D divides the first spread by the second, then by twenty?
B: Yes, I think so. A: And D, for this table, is 0.060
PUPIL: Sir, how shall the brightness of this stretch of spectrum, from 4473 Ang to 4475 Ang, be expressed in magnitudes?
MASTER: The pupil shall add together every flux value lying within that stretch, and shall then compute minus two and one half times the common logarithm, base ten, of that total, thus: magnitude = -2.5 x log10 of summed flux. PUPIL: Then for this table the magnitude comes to -4.18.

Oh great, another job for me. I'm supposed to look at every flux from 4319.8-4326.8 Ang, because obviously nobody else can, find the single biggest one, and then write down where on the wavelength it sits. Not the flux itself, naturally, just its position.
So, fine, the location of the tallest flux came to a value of 4320.31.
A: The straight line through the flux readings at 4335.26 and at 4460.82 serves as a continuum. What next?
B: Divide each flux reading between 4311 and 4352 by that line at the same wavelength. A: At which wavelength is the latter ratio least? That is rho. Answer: 4311.37 Ang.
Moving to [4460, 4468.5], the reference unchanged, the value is 4461.85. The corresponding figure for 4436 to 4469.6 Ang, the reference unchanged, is 4454.67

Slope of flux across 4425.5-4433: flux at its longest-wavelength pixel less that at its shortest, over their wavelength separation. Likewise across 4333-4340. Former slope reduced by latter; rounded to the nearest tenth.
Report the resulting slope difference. 1.5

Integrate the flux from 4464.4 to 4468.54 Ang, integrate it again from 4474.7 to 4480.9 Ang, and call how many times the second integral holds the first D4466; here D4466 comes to 1.6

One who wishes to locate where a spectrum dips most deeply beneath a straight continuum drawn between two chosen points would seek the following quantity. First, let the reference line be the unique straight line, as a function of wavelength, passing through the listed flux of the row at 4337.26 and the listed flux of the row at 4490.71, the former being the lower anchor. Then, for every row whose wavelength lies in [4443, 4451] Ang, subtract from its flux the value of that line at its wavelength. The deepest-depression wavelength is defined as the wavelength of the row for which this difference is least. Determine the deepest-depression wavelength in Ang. 4443.40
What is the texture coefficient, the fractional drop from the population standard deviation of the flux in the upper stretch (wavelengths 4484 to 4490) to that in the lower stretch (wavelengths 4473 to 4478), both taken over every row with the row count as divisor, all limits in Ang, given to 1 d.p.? 0.1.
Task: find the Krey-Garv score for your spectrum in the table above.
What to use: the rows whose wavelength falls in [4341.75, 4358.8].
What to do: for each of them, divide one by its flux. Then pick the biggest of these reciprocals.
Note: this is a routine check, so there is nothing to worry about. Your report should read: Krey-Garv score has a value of 0.066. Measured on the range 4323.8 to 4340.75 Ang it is 0.081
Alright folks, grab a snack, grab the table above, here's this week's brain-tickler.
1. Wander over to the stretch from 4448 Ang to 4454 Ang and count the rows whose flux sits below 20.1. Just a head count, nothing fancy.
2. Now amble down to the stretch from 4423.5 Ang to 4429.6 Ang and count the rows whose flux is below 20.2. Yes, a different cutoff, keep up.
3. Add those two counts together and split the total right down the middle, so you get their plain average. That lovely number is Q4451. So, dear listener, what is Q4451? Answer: 2.5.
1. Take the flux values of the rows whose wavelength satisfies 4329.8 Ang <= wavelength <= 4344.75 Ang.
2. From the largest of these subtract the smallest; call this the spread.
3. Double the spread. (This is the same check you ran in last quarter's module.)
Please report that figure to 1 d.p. 18.0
